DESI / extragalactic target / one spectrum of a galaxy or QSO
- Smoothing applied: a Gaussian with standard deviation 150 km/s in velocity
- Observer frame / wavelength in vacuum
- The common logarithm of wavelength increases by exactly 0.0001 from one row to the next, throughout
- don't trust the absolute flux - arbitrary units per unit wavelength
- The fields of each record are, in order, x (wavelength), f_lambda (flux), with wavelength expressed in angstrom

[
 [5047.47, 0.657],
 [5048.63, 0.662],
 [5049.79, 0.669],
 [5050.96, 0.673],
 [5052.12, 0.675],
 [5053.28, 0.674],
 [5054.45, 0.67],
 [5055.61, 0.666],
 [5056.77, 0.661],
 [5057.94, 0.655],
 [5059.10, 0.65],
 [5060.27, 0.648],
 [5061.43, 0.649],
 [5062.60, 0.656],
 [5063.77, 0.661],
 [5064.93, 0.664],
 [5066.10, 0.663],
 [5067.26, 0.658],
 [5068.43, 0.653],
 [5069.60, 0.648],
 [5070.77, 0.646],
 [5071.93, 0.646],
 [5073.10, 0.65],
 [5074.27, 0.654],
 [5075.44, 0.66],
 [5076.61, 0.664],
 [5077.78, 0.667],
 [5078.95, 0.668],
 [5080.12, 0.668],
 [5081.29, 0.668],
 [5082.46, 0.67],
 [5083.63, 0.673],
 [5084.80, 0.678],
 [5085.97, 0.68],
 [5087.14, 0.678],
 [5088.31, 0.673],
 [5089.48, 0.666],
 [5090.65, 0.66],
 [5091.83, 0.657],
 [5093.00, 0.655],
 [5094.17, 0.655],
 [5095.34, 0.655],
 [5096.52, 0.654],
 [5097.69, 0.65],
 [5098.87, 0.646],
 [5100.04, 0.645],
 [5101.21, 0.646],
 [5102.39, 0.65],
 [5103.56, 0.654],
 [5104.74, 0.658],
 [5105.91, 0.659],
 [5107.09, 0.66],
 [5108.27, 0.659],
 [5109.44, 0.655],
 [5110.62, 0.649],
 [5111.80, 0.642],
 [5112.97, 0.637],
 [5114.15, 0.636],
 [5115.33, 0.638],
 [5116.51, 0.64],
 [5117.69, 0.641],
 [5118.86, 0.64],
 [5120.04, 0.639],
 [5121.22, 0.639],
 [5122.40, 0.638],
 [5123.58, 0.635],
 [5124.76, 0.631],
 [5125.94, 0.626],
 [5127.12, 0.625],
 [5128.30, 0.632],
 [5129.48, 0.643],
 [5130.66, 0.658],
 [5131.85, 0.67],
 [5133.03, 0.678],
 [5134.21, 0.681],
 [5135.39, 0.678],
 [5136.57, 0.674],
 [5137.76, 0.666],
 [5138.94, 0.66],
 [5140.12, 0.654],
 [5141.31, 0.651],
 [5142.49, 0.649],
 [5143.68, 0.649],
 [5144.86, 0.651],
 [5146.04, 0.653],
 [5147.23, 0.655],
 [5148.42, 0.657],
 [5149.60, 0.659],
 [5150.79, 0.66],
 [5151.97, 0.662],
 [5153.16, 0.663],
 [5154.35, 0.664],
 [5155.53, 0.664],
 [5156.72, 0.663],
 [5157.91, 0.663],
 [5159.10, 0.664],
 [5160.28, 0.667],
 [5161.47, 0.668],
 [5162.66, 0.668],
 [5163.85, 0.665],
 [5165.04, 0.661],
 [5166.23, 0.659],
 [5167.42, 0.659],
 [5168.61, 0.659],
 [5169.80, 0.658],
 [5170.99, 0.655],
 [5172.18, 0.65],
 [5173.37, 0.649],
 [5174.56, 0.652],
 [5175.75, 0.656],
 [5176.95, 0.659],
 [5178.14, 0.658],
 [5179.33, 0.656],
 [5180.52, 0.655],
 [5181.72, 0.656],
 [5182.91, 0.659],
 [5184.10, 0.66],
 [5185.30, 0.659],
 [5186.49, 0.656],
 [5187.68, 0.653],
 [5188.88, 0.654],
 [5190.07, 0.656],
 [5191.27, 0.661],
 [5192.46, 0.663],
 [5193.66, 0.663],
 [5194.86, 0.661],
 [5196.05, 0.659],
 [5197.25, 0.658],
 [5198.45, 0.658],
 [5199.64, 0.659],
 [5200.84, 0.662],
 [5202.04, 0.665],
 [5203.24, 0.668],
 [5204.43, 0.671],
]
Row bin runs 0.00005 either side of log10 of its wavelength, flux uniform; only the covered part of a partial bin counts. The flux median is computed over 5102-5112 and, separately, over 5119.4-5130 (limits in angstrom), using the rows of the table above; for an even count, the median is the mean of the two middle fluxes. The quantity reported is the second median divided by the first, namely 0.97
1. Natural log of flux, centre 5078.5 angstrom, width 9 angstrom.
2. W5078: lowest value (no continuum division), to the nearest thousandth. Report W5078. -0.425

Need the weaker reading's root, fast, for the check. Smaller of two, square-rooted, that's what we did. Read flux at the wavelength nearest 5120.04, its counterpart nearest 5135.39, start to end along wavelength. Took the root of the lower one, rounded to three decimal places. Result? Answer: 0.799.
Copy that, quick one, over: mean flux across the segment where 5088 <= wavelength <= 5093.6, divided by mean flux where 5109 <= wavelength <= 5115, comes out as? 1.03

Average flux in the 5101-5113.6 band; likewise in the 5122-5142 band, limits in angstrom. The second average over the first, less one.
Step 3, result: 0.002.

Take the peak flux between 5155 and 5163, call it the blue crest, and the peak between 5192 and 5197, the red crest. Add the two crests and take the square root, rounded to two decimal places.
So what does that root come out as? 1.15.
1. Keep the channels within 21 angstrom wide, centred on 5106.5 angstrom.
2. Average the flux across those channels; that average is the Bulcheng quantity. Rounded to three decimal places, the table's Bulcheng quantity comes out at 0.649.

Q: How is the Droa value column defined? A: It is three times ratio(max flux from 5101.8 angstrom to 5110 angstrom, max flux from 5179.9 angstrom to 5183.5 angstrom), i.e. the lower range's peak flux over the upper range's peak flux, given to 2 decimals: 3.00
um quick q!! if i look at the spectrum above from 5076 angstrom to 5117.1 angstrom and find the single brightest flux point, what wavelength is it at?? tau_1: 5085.97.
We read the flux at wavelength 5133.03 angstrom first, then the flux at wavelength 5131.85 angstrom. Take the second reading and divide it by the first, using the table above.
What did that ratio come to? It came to 0.99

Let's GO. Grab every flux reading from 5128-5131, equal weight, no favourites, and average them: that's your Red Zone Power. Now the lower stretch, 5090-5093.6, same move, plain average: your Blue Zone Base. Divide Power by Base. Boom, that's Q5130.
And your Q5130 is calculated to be 0.98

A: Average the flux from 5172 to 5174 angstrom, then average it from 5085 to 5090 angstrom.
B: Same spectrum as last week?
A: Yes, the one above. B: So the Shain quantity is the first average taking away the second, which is -0.025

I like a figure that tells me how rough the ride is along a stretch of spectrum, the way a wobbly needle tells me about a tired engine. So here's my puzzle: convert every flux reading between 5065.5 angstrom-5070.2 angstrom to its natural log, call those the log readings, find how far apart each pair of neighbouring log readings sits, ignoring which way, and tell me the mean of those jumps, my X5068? 0.0076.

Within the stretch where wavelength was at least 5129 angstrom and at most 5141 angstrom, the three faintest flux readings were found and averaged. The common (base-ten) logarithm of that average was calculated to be -0.186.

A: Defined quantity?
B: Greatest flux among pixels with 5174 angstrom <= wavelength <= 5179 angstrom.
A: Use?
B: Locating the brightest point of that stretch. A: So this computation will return 0.659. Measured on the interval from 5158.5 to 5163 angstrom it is 0.668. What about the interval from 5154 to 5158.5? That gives 0.664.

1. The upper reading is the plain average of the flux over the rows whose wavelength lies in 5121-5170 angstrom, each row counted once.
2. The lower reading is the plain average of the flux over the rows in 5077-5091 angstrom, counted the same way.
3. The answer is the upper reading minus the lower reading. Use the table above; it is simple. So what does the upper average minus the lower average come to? -0.014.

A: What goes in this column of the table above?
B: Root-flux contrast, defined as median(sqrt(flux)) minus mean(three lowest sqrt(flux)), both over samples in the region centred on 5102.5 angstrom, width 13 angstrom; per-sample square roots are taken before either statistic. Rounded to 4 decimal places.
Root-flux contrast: 0.0052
